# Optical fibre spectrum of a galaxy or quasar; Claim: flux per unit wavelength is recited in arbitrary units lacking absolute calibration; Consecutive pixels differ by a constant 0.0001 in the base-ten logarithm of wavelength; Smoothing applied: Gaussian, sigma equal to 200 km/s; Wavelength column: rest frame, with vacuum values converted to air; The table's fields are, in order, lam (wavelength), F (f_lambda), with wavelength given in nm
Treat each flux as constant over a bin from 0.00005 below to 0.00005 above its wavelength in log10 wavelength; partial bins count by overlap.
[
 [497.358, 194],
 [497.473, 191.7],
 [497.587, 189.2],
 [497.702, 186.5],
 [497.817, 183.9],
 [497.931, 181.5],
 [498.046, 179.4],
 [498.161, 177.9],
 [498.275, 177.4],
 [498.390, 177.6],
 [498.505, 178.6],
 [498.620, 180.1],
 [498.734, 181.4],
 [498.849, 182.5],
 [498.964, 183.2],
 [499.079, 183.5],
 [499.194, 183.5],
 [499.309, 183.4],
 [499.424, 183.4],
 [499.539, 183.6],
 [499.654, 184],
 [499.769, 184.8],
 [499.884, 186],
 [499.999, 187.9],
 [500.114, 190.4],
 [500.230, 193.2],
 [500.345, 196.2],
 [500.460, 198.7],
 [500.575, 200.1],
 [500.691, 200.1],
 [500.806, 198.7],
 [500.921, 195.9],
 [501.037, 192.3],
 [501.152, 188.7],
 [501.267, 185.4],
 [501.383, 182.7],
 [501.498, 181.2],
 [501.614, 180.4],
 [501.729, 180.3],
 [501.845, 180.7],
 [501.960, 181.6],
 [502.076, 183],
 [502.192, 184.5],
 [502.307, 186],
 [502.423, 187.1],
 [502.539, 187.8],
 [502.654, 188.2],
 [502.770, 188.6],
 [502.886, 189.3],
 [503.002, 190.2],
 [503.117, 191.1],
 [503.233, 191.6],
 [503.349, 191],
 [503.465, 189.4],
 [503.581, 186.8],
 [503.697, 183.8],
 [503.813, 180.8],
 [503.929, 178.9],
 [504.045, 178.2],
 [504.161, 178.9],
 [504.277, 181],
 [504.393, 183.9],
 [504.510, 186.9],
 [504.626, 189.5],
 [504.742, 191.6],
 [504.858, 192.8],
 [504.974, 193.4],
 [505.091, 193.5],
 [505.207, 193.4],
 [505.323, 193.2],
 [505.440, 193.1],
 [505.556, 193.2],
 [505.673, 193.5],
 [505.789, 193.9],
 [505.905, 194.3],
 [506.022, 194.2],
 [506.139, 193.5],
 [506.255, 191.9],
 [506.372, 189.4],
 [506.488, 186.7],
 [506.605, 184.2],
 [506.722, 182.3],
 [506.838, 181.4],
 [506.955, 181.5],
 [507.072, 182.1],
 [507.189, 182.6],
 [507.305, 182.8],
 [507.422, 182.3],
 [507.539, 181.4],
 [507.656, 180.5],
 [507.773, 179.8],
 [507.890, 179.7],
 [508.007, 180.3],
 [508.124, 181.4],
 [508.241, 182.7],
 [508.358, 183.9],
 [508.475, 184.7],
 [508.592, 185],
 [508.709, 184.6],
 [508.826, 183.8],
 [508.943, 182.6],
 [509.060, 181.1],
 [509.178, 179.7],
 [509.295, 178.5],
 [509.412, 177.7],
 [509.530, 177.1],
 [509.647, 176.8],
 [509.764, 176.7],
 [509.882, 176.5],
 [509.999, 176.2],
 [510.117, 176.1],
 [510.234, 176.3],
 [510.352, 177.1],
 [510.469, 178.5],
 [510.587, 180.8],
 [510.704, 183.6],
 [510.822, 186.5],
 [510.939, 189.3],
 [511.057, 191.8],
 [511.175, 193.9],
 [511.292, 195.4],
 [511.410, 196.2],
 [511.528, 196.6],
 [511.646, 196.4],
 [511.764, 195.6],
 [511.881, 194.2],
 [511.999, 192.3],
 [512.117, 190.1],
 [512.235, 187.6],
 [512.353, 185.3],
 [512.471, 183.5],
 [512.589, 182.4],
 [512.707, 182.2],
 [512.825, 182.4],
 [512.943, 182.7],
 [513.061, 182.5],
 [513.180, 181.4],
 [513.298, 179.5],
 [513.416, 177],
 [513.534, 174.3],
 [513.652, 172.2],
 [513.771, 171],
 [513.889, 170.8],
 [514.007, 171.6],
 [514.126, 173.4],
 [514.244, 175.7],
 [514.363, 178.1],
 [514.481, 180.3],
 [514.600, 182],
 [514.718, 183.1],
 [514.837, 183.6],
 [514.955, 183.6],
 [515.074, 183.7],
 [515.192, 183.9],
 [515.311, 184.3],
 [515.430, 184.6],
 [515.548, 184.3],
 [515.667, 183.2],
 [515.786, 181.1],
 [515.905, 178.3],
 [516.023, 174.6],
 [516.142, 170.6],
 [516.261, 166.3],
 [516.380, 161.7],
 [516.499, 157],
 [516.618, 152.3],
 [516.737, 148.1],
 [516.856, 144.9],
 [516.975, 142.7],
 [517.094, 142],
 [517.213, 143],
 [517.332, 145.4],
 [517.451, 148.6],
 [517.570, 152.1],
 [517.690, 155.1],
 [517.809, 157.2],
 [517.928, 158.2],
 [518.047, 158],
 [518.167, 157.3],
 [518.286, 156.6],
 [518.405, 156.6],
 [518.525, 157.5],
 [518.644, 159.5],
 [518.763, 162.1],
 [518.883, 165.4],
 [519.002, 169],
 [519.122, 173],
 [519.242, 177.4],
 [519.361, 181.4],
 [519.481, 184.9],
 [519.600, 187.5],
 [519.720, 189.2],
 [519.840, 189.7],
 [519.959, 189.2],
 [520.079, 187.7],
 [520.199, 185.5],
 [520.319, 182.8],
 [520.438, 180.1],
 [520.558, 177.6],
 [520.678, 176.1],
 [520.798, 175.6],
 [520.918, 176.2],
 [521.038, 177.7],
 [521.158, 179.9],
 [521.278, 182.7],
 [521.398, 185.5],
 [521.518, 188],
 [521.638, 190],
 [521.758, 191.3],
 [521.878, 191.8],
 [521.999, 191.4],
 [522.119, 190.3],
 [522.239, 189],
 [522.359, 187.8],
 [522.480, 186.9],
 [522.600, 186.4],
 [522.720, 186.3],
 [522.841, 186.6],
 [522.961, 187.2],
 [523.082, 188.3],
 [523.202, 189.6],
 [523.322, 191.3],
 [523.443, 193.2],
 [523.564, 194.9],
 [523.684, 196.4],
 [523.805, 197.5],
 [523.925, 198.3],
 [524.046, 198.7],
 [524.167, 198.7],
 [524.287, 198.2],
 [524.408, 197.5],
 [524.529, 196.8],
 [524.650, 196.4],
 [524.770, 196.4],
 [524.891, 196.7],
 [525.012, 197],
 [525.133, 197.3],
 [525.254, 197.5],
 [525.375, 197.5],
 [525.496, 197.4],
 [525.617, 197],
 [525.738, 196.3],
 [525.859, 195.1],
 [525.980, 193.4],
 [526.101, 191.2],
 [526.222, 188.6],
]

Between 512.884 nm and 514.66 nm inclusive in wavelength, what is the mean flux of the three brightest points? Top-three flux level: 182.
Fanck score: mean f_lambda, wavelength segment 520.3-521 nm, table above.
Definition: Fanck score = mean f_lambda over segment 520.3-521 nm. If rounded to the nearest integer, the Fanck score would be 178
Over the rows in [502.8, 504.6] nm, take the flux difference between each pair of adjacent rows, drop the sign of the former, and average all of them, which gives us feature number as 1.7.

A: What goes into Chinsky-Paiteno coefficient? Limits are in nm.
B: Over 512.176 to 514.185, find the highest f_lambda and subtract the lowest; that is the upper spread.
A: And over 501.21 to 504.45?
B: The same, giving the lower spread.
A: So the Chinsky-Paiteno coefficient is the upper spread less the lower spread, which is 3.4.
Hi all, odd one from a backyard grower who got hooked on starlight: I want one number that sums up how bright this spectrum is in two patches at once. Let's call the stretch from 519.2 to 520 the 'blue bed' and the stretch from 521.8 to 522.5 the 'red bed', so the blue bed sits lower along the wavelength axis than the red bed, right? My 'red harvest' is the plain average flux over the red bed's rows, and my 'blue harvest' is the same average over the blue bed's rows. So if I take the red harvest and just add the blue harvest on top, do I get 375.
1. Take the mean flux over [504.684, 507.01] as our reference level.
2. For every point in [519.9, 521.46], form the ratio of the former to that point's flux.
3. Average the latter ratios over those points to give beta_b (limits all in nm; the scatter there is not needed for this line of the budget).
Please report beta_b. 1.05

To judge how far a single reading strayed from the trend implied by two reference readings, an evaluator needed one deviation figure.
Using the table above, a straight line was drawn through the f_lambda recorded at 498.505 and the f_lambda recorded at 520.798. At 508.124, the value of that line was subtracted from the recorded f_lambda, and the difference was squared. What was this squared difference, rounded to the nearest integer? 17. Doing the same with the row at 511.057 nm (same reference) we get 222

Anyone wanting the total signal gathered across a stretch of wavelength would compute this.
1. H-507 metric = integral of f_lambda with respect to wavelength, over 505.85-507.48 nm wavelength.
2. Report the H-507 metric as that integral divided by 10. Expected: 30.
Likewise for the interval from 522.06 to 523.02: 18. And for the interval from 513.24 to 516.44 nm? 57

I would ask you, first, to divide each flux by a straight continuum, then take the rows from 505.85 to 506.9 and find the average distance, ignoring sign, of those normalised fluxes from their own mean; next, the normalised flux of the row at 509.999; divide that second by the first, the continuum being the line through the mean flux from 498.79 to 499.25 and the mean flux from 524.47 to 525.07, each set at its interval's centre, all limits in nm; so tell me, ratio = 38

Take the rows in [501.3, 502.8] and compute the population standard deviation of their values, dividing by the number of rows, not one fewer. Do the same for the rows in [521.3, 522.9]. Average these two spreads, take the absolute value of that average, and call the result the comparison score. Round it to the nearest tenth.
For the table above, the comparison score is 2.6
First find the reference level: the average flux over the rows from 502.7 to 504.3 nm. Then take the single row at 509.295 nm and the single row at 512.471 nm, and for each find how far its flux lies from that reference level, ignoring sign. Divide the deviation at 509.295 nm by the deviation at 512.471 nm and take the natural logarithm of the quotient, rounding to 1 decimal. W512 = 1.2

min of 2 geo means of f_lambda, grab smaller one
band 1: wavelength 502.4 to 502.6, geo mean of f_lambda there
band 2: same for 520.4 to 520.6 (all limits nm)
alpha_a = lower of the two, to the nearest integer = 179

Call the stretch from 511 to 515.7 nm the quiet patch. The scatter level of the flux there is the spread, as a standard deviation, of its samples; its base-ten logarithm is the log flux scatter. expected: 0.87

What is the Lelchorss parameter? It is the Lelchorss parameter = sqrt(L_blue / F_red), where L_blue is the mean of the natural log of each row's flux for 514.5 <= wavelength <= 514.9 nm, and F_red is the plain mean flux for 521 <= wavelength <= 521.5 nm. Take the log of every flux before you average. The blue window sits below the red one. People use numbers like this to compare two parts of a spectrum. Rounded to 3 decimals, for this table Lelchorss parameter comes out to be 0.169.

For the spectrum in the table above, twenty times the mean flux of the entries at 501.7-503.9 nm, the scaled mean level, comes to 3728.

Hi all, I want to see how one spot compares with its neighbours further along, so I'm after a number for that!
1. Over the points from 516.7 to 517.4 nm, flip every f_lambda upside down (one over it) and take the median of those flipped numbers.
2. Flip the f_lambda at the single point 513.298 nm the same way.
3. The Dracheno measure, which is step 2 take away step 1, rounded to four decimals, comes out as -0.0014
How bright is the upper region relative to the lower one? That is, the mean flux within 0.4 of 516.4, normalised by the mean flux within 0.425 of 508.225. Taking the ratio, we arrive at 0.88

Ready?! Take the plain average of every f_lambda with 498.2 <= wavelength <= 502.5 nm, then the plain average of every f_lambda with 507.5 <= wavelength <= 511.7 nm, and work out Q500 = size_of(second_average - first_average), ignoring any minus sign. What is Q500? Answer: 3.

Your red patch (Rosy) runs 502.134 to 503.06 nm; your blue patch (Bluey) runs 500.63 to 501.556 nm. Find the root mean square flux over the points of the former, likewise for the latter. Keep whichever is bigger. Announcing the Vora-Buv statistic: 191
